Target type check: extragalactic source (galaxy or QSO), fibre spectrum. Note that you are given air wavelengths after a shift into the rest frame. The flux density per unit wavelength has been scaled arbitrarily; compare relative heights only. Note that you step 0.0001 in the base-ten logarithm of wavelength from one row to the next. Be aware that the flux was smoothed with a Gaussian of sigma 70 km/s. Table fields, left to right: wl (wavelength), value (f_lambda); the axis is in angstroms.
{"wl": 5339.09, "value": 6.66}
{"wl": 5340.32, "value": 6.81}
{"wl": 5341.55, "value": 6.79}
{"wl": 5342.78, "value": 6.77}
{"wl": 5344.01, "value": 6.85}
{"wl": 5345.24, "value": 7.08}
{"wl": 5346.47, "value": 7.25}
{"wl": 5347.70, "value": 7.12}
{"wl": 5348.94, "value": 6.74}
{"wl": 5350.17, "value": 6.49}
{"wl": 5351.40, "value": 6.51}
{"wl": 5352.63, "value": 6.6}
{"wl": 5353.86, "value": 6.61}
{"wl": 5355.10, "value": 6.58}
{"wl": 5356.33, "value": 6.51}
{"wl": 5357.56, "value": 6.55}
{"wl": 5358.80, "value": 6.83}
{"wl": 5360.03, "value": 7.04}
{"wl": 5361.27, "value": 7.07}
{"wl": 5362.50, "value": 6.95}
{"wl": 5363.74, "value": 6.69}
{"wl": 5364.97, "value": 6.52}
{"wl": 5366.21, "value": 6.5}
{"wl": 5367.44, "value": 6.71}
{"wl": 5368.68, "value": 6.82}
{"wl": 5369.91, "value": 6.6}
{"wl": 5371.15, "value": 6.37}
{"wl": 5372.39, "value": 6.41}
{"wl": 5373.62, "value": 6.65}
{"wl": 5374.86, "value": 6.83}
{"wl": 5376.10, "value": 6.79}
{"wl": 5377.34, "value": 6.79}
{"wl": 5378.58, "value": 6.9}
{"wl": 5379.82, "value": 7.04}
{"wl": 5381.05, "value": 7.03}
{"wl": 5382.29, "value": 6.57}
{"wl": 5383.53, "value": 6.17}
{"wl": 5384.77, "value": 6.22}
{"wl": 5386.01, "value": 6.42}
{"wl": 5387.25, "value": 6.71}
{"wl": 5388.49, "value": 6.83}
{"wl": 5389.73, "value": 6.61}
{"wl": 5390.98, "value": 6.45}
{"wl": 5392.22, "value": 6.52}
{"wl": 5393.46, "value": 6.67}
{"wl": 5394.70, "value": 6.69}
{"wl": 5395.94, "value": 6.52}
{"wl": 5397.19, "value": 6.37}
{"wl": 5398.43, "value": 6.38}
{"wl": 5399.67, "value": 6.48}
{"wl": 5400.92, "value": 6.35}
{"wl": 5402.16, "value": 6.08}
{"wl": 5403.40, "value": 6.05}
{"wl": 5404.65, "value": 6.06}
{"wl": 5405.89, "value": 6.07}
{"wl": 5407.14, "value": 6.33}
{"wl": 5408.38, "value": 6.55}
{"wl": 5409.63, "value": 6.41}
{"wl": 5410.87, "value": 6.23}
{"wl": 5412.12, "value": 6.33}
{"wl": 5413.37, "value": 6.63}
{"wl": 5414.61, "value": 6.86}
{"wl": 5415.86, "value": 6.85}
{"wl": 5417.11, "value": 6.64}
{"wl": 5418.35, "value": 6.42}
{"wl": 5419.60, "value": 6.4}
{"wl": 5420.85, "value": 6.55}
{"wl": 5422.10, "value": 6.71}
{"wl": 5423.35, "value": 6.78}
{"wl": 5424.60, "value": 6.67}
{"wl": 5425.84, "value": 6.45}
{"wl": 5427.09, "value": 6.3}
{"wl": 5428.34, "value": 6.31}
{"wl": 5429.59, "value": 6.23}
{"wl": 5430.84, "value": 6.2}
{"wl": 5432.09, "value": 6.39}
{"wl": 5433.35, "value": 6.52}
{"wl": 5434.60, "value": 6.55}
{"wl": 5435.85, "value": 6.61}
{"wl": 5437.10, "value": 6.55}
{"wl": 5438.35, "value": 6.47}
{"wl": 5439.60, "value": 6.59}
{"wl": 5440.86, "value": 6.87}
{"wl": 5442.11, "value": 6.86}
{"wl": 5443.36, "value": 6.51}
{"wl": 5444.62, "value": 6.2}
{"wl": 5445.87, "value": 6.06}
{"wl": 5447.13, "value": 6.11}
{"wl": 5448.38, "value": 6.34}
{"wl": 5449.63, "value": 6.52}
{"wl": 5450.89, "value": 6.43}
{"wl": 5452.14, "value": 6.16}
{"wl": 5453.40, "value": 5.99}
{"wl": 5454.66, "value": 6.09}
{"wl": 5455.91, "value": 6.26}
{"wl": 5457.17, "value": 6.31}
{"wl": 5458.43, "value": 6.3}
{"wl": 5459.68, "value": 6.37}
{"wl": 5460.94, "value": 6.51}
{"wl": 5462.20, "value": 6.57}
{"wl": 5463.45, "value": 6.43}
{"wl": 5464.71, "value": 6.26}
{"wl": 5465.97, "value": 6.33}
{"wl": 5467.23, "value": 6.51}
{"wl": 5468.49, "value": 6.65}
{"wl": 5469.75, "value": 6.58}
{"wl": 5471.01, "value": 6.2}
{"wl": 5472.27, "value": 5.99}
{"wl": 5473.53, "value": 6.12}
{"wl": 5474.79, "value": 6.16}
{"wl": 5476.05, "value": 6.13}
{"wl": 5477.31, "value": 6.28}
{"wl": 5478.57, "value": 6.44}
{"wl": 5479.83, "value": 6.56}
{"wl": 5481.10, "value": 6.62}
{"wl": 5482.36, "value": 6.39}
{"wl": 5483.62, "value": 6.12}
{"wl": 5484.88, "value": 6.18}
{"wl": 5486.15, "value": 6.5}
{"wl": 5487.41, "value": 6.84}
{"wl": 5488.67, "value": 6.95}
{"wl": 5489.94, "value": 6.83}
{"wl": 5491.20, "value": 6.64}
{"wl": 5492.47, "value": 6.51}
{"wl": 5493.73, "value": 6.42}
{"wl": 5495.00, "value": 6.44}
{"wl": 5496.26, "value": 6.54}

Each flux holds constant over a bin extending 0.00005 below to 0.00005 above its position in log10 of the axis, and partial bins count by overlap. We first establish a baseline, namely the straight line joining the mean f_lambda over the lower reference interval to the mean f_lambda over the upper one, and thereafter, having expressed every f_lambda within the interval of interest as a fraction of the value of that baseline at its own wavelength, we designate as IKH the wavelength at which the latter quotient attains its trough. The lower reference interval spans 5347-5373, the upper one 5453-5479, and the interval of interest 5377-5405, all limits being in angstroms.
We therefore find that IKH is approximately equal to 5403.40 angstroms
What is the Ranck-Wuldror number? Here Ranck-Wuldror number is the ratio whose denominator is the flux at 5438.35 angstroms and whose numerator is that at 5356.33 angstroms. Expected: 1.01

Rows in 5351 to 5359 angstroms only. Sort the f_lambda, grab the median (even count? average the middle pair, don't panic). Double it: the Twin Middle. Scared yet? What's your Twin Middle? 13.2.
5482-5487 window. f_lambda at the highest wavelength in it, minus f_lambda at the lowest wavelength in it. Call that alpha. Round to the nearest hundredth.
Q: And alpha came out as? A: 0.11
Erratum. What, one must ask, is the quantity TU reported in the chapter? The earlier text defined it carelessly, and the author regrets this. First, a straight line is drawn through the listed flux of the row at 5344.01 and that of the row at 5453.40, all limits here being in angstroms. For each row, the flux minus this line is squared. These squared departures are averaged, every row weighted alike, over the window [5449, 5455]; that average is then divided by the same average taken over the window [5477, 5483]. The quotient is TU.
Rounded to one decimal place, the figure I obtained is 0.2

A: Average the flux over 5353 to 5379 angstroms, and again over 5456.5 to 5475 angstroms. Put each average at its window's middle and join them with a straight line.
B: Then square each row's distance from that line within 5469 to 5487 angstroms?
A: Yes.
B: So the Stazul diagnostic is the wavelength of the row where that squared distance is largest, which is 5472.27 angstroms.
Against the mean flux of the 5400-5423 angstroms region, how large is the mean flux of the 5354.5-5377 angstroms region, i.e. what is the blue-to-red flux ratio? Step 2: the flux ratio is 1.042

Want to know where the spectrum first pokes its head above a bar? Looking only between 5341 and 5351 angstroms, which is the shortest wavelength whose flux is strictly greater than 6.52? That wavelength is 5341.55 angstroms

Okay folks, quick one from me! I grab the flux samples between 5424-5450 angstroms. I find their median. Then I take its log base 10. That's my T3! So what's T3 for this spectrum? 0.811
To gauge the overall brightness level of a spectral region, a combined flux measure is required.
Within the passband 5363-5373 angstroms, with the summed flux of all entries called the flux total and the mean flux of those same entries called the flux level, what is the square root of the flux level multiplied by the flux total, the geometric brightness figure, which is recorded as 18.6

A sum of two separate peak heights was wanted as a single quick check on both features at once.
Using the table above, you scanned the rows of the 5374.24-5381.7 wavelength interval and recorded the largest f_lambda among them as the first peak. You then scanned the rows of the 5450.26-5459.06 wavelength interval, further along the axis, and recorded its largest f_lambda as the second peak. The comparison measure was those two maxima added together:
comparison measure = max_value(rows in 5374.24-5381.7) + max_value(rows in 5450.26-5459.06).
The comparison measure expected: 13.5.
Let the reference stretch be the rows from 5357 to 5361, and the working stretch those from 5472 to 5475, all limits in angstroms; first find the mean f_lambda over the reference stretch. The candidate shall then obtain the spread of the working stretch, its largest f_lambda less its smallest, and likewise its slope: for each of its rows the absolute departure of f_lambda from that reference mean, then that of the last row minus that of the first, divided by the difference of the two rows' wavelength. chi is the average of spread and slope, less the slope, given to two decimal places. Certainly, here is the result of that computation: 0.12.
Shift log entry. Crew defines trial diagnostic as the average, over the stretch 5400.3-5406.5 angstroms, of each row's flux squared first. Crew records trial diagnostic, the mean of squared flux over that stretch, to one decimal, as 37.5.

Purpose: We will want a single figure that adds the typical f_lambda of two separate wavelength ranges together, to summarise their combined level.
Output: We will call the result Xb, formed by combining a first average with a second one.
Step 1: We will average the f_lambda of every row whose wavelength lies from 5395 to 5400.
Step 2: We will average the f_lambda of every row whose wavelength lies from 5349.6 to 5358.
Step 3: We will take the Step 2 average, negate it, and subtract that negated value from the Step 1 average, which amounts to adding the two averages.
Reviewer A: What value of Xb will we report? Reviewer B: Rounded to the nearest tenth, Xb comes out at 13.0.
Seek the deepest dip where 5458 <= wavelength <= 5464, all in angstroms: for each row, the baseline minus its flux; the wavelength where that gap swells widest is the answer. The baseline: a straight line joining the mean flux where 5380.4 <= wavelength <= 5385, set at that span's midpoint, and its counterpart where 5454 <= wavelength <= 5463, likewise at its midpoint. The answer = 5458.43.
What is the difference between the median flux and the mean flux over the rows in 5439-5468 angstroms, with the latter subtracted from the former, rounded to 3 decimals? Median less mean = -0.033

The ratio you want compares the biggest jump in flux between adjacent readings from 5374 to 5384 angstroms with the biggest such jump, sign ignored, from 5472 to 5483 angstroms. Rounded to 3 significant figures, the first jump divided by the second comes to 2.00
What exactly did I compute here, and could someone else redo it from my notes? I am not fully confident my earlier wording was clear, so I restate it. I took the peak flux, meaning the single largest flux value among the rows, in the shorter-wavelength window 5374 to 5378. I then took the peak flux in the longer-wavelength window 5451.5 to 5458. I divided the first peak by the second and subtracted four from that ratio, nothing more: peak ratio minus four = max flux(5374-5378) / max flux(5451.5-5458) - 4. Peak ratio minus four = -2.92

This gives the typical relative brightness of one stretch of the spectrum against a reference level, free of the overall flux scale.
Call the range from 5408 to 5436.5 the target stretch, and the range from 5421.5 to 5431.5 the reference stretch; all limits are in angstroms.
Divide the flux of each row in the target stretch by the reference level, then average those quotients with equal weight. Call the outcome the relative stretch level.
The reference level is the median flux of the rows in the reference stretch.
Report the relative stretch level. 1.02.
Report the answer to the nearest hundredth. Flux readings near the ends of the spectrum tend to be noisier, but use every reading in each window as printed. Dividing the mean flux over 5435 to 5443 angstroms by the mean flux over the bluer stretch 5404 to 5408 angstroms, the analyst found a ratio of 1.08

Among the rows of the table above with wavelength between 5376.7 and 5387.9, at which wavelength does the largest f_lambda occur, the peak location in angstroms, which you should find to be 5379.82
